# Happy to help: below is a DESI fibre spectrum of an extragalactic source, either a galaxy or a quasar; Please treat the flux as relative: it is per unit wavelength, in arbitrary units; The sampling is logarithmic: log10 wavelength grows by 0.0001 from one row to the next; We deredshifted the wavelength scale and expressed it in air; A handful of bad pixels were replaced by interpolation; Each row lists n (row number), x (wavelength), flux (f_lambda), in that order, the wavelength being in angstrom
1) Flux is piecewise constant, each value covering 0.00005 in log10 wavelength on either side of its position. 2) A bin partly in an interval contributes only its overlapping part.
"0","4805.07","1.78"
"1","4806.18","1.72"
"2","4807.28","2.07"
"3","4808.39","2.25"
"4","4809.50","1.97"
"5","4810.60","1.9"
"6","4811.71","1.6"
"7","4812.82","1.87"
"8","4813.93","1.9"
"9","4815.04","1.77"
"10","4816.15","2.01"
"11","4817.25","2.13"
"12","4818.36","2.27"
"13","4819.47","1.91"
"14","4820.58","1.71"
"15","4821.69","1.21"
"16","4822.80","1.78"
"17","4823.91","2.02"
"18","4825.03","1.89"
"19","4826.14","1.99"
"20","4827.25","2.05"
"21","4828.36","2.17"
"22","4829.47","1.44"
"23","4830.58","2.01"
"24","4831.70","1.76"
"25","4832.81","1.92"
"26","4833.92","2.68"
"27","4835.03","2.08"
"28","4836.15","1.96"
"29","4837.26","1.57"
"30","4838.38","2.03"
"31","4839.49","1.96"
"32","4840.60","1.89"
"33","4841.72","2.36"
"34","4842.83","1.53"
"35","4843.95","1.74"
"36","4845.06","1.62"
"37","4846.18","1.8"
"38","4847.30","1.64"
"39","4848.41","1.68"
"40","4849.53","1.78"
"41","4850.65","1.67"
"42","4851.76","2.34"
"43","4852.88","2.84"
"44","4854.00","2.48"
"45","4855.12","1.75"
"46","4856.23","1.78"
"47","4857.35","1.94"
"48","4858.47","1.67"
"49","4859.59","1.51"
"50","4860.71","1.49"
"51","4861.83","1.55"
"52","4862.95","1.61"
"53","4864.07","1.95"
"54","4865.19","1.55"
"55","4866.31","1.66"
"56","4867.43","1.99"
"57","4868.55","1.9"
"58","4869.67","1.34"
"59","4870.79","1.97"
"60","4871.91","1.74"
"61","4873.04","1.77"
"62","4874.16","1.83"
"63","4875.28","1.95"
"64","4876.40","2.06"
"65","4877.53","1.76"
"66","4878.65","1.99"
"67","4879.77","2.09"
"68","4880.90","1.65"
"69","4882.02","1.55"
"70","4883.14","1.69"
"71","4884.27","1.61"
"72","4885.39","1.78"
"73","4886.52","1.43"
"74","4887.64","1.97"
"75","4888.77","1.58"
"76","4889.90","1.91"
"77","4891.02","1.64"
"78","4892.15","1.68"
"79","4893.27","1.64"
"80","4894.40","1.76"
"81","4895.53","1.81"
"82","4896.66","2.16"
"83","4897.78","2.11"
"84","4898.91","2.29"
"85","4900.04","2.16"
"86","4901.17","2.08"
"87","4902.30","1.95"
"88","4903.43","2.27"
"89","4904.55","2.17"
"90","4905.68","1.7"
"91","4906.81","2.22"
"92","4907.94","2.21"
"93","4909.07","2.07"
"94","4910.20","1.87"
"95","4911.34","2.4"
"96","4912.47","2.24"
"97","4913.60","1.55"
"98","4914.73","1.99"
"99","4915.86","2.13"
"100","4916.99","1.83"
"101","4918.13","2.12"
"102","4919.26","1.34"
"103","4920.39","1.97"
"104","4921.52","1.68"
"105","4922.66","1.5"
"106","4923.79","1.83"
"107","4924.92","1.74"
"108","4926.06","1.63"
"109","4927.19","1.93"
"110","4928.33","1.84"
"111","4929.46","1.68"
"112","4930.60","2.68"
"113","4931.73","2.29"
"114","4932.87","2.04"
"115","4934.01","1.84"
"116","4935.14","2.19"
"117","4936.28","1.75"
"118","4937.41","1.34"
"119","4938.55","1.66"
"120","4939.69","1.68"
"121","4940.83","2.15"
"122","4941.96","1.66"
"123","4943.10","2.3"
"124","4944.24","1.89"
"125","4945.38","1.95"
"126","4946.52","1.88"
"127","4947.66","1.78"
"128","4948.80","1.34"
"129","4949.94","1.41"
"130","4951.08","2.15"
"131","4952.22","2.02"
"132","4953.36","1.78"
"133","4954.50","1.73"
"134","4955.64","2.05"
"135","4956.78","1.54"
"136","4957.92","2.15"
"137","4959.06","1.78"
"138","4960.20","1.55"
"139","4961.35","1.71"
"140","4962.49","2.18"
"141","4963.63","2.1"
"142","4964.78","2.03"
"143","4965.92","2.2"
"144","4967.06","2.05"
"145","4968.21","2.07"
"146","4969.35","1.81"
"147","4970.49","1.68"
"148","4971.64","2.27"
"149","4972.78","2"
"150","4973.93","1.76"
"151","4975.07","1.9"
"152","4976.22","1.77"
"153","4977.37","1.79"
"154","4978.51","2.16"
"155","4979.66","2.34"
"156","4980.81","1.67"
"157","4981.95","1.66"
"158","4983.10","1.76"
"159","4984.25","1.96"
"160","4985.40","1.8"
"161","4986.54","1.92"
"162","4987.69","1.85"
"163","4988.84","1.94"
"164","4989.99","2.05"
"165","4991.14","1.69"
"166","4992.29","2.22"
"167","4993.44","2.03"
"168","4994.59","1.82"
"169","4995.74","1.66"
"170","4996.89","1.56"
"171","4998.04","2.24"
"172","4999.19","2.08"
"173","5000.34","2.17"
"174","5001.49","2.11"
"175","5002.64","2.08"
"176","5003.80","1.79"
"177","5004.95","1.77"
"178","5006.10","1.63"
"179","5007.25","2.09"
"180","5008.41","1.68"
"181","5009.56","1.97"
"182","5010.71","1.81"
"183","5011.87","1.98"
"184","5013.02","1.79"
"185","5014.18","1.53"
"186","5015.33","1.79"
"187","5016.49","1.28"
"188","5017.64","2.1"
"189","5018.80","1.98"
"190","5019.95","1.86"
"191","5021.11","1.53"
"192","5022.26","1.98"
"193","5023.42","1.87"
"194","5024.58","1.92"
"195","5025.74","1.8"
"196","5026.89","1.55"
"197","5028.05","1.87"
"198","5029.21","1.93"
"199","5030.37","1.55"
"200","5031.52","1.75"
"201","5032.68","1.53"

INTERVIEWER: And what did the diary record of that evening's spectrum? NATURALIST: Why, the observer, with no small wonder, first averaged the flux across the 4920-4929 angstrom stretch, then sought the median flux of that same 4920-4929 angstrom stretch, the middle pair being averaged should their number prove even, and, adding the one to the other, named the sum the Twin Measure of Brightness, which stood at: 3.55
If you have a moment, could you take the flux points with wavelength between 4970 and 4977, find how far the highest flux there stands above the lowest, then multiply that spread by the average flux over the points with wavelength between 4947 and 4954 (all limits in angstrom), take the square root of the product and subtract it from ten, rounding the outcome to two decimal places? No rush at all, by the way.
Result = 8.98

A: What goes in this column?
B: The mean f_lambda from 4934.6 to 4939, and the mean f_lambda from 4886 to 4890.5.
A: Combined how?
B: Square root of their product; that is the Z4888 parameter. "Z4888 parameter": 1.73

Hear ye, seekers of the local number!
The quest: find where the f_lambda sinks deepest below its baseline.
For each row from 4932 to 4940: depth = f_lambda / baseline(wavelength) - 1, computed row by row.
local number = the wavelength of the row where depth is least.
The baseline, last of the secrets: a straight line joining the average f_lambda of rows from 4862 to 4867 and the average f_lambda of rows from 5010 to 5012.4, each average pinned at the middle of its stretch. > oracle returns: 4937.41 angstrom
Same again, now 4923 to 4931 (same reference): 4926.06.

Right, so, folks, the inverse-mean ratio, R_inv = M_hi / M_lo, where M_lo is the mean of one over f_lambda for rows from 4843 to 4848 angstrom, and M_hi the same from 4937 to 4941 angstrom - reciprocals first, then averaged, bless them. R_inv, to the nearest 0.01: 1.02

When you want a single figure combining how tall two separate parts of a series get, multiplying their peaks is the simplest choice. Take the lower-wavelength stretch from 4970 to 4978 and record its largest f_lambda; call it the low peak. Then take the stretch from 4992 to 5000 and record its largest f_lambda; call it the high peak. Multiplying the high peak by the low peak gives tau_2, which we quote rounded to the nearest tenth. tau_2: 5.1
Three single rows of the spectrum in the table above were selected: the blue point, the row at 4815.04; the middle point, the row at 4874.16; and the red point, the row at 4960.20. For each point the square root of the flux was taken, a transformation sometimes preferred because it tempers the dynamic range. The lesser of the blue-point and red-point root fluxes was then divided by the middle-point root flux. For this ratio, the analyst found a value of 0.92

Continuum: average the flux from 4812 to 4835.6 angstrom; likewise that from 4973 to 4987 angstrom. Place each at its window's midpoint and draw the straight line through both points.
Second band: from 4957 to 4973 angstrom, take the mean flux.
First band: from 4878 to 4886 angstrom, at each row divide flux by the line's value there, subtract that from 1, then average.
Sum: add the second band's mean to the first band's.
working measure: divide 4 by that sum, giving 1.96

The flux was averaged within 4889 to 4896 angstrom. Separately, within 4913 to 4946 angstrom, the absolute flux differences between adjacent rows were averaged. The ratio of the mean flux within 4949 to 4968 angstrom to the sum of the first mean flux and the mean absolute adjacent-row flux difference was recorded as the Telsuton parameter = 0.91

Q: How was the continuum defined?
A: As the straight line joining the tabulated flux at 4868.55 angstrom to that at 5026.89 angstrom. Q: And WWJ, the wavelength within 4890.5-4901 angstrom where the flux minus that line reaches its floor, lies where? 4891.02 angstrom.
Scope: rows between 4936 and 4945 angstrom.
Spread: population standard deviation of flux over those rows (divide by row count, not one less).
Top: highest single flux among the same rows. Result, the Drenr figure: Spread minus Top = -2.02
